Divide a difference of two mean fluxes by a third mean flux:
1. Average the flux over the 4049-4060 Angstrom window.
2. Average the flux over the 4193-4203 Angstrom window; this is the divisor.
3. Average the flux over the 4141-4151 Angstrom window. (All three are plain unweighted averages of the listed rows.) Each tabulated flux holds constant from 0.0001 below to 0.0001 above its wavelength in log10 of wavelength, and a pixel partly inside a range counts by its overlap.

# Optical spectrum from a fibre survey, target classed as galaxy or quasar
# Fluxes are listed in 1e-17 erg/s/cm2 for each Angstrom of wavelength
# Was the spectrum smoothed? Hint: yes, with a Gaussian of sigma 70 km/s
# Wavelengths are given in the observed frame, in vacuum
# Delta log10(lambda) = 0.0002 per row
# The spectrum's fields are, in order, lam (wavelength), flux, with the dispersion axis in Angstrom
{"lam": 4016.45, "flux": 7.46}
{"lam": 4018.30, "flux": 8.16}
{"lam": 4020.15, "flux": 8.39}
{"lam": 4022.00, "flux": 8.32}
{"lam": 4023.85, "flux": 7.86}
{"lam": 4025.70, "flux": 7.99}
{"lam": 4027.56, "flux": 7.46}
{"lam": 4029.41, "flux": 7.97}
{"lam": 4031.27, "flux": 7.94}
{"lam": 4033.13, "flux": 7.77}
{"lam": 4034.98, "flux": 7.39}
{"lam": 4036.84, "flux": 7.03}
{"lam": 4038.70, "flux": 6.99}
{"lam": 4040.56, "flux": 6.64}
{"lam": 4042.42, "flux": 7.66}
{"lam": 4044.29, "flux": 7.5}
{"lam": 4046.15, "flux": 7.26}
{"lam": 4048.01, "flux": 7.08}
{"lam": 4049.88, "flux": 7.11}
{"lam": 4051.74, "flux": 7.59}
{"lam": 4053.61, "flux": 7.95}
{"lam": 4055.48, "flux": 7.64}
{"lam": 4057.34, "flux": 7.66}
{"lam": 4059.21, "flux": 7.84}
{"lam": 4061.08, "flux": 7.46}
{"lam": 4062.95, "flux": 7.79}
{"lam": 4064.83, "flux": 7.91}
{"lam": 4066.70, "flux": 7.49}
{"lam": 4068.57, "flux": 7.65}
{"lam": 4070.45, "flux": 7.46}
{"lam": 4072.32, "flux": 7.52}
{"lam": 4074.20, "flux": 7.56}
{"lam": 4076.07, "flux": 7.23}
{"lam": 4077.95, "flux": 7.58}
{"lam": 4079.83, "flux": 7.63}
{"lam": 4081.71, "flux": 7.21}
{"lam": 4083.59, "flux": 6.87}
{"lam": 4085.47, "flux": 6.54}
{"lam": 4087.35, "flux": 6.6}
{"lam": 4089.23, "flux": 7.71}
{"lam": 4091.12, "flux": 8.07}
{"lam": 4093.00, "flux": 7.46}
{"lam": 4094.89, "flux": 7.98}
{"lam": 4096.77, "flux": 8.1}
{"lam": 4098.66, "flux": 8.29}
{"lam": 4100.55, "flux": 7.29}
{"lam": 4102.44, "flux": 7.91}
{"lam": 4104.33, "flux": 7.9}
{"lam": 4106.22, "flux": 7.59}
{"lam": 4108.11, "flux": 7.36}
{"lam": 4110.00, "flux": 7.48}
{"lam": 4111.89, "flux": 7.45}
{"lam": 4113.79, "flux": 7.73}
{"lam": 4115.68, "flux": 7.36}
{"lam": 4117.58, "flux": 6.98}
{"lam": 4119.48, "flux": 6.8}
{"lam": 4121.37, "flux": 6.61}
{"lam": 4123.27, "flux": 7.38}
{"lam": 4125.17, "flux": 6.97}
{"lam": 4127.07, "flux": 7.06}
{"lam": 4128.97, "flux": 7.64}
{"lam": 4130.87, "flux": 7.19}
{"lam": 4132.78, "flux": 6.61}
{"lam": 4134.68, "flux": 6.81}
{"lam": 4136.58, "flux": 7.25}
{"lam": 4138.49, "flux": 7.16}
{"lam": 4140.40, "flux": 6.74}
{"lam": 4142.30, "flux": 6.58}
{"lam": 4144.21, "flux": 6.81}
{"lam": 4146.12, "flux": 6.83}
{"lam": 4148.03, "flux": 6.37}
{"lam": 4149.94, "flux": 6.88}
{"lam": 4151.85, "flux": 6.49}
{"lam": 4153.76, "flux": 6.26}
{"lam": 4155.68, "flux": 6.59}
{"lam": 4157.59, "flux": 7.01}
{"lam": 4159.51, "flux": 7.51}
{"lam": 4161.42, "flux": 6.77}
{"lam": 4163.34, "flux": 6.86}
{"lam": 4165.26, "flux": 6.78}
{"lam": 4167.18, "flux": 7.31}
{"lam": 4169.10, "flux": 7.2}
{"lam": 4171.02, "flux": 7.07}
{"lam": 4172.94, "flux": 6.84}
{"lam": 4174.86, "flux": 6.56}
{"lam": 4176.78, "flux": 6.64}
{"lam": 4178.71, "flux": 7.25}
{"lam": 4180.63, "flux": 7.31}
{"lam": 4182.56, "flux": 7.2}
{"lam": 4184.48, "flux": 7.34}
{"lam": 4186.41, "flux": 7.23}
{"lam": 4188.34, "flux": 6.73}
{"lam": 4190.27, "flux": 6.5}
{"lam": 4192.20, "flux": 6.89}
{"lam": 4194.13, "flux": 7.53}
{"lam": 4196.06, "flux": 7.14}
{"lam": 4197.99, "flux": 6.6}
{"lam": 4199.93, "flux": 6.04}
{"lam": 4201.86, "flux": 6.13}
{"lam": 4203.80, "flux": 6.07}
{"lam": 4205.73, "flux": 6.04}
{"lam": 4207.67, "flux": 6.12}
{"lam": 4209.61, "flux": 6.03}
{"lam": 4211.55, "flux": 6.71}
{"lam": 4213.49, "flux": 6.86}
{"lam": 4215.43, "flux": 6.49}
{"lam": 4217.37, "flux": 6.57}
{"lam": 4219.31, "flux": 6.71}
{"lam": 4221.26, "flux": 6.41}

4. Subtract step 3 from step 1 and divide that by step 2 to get 0.14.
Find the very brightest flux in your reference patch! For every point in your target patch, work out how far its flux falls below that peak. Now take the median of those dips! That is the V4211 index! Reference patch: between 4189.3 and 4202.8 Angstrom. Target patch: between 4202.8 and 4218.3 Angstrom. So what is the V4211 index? 1.2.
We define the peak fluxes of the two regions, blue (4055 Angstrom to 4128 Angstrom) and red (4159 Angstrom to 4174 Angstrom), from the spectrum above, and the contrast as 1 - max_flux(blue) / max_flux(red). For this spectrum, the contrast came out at -0.104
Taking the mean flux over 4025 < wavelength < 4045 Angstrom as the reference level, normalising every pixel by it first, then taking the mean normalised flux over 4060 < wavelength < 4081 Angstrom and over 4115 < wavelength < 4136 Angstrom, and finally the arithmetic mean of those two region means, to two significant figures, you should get 0.98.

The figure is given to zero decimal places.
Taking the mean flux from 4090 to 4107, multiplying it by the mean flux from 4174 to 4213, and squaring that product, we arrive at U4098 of 2764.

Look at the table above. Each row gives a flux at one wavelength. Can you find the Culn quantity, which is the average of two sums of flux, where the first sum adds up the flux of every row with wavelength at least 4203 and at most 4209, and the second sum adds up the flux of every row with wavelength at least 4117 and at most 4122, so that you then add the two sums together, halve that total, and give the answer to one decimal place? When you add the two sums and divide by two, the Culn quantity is 19.3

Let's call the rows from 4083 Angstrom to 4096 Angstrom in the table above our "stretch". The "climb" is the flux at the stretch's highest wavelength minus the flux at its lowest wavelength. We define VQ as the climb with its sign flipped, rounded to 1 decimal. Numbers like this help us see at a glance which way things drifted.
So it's -1.1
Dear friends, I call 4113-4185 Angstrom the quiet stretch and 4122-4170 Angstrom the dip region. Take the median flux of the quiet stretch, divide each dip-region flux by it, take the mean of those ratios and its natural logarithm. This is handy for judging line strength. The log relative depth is 0.00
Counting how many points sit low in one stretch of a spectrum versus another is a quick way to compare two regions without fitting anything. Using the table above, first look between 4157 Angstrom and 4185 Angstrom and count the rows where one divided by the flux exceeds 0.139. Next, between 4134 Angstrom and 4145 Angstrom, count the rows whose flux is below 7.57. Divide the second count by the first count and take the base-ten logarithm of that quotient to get -0.1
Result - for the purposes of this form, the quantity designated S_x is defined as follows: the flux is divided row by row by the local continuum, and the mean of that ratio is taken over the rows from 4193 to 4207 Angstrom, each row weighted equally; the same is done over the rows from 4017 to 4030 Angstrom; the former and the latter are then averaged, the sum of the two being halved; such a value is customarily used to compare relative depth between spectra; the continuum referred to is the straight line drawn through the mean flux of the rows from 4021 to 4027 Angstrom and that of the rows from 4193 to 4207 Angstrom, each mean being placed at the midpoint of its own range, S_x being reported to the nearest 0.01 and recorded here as 1.00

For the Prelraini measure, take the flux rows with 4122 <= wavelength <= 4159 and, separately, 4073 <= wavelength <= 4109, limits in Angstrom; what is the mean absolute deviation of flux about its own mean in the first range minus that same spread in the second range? -0.10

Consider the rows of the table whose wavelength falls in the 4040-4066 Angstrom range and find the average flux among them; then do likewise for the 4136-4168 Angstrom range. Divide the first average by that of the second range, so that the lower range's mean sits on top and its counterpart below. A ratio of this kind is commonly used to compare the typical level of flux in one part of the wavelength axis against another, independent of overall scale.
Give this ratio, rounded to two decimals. 1.10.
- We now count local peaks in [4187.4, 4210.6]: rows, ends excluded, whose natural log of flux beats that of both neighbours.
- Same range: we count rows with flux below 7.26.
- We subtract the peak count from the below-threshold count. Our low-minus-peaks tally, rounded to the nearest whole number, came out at 8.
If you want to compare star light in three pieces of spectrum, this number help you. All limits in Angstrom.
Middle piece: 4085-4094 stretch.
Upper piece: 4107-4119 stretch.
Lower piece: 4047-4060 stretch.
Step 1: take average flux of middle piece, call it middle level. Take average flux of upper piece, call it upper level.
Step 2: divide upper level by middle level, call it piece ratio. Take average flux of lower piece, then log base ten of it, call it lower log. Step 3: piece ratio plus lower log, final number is 1.89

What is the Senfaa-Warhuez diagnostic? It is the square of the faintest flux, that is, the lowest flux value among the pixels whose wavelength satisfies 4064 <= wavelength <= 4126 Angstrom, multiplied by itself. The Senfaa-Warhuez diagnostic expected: 42.8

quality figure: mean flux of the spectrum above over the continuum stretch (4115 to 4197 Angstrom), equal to 7.0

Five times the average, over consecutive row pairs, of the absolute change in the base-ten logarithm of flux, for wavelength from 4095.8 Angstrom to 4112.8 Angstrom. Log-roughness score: 0.088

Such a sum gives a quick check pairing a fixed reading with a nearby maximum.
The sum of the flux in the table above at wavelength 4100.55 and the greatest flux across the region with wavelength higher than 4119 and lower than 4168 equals 14.9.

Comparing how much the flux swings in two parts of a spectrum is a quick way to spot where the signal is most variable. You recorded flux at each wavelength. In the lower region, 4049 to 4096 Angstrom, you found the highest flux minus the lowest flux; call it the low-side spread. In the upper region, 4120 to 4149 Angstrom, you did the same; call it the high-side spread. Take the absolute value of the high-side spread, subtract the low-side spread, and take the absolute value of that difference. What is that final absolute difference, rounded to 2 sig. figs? 0.26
